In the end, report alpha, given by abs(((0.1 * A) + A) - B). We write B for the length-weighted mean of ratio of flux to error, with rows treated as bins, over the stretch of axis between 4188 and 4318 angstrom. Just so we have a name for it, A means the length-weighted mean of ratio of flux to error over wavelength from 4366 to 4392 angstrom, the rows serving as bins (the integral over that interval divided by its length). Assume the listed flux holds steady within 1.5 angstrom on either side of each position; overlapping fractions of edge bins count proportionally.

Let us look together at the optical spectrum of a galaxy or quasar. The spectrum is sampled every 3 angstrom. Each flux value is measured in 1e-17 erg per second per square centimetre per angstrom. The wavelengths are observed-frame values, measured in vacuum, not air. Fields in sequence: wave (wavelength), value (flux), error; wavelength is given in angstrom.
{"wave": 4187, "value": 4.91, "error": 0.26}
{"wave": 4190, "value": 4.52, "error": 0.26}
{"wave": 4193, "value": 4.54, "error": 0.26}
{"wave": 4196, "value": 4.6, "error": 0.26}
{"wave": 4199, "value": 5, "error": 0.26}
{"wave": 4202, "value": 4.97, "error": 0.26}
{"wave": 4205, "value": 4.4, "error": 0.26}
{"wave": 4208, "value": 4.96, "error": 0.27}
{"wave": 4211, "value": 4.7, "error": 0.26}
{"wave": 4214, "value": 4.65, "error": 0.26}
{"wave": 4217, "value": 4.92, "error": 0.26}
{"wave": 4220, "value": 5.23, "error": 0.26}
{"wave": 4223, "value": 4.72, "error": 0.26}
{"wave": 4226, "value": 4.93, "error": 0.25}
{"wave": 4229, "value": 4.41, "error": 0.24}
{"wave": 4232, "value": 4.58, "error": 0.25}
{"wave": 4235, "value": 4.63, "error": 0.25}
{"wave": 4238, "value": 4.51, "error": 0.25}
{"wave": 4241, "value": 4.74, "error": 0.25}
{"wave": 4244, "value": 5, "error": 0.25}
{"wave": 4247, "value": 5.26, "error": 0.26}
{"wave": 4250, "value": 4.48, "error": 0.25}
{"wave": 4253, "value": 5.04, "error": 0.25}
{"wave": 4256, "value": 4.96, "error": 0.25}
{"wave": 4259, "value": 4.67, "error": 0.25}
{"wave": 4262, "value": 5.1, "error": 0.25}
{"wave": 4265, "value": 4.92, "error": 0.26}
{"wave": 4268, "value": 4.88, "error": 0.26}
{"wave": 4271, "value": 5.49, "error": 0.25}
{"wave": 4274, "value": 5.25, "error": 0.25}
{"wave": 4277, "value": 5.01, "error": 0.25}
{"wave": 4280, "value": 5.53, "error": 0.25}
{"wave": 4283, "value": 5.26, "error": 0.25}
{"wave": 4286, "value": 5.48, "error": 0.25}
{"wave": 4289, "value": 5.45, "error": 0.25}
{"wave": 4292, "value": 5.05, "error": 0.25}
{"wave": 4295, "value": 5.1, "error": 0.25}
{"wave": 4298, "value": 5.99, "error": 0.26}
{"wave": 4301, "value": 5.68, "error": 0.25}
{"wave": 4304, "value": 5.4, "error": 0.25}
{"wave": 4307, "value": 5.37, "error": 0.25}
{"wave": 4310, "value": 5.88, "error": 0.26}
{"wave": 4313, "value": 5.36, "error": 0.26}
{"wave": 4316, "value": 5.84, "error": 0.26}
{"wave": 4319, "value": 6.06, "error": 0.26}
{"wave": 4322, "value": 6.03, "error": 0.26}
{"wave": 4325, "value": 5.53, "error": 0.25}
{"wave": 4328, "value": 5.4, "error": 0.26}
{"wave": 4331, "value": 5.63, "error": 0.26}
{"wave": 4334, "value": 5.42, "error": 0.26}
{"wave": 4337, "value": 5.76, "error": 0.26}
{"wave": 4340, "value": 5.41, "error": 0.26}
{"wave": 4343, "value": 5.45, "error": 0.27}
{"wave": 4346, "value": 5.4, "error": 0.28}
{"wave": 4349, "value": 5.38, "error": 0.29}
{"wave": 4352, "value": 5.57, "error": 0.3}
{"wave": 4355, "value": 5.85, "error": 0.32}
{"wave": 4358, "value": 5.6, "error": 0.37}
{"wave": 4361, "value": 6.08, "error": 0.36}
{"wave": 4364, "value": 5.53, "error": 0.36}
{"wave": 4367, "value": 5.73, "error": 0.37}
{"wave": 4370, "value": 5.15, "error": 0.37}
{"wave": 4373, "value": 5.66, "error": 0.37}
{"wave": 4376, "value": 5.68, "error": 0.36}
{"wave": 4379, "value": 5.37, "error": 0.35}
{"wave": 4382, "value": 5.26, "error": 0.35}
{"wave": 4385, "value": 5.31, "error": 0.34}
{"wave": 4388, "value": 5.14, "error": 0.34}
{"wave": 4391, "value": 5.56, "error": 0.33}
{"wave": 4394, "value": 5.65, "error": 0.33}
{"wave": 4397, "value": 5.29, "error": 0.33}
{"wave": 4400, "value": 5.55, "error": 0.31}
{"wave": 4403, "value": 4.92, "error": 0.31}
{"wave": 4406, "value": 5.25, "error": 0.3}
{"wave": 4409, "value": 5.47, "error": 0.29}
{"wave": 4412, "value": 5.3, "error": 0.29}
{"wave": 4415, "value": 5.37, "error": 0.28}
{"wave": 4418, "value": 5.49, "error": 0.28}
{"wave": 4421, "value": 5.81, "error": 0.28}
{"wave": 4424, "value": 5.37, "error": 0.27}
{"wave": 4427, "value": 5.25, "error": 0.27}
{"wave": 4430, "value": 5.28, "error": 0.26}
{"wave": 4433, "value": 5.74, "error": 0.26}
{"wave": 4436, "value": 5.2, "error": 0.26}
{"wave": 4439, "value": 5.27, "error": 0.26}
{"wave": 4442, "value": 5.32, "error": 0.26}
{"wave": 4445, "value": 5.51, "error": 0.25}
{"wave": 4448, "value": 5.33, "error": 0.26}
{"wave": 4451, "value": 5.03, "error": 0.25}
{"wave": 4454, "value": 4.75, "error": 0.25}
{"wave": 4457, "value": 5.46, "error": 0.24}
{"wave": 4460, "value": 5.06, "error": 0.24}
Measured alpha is 2.9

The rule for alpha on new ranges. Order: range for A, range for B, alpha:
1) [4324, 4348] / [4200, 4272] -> 4.0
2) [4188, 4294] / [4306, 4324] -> 1.0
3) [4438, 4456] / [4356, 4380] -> 7.1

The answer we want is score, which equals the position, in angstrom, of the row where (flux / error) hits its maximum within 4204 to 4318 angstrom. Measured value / 4298 angstrom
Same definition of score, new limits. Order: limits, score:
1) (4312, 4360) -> 4319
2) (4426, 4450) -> 4433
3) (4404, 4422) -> 4421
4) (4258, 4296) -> 4280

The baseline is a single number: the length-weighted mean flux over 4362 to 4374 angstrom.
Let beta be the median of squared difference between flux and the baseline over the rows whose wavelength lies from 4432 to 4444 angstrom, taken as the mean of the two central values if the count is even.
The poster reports 0.1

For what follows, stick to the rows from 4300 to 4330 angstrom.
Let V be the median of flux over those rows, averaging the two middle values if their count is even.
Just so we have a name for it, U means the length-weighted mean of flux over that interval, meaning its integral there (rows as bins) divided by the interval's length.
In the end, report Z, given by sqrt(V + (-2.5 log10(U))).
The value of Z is 1.93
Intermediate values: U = 5.65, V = 5.6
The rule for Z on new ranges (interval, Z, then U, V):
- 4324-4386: 1.92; 5.53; 5.5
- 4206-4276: 1.79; 4.87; 4.9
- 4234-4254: 1.74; 4.81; 4.7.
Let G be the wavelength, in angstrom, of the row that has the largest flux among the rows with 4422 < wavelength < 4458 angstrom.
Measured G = 4433 angstrom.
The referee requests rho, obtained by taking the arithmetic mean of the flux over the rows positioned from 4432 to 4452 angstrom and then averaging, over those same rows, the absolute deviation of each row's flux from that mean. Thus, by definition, 0.161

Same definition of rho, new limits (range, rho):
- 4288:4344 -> 0.244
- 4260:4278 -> 0.174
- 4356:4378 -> 0.177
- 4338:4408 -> 0.200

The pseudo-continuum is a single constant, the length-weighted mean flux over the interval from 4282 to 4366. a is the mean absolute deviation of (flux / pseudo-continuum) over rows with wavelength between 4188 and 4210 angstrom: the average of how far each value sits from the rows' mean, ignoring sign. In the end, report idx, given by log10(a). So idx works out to -1.39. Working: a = 0.041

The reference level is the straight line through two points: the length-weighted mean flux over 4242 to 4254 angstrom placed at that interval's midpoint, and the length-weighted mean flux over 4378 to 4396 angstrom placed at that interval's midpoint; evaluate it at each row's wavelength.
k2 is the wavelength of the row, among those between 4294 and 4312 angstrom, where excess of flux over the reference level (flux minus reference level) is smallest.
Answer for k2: 4295 angstrom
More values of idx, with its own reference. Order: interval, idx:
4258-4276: -1.39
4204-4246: -1.47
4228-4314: -1.22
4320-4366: -1.50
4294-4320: -1.29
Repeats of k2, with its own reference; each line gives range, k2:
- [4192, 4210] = 4205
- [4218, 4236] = 4229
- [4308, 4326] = 4313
